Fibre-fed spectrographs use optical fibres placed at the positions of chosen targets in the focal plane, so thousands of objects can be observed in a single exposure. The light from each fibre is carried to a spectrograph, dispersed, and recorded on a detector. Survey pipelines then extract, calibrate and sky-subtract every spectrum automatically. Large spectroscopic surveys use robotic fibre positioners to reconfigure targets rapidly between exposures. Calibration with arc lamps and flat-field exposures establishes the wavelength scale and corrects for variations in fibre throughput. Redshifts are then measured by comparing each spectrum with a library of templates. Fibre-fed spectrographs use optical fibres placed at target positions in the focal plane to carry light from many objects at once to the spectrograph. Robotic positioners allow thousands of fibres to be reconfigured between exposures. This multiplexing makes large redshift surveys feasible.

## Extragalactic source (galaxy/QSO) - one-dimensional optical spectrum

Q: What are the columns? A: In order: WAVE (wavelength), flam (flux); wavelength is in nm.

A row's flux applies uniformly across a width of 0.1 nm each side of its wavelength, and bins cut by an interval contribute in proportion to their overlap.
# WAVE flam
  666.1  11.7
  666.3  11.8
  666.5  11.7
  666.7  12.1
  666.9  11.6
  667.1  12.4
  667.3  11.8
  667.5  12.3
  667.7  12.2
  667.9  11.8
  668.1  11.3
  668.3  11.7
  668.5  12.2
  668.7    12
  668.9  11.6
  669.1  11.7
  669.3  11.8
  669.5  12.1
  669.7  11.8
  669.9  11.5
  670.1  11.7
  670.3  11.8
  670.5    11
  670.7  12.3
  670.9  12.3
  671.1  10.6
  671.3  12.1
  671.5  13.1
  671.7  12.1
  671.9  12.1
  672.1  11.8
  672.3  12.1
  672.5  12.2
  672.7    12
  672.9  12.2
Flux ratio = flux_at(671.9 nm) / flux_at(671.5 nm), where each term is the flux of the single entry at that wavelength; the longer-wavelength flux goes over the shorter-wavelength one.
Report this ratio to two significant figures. 0.92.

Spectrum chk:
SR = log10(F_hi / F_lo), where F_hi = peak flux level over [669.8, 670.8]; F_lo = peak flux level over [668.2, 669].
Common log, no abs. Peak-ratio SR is 0.0035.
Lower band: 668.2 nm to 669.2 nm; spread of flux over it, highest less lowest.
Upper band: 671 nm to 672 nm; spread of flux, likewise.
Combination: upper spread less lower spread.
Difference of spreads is 1.9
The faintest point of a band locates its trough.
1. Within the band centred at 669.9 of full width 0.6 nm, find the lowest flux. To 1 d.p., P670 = 11.5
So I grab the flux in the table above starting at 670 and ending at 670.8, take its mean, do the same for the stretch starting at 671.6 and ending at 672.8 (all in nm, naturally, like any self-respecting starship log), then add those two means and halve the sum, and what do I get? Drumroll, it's 11.9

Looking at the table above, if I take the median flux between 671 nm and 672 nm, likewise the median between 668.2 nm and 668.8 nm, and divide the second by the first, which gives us 0.99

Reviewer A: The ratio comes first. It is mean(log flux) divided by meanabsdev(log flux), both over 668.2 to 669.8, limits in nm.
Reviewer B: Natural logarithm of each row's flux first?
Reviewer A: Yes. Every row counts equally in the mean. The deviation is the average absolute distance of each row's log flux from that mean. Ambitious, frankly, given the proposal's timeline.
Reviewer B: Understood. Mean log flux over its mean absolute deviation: 165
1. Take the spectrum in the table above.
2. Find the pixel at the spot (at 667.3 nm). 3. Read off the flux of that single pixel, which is 11.8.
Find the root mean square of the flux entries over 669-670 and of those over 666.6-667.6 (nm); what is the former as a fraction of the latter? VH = 0.98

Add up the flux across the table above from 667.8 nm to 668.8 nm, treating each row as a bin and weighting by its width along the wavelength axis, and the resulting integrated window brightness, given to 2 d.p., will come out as 11.80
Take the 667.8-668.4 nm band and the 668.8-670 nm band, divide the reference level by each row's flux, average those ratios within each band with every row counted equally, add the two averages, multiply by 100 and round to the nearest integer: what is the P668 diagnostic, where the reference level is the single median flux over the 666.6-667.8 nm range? 208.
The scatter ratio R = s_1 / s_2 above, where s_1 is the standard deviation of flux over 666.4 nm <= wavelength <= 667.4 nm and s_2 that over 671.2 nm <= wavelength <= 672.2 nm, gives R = 0.66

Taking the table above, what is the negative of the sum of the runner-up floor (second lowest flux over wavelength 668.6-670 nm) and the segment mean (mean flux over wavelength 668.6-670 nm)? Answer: -23.4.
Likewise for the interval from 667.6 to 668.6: -23.5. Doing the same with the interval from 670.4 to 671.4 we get -22.7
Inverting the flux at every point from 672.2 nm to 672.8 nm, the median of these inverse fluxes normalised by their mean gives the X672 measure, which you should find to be 1.00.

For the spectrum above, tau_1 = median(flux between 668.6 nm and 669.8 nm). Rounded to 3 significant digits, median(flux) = 11.8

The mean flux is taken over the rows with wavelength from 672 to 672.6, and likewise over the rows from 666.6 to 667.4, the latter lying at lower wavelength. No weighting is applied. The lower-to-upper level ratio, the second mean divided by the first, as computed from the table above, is 1.00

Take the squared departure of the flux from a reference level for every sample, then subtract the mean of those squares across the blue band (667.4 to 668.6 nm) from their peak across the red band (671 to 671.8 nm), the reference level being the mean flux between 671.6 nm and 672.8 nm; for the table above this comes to 2.0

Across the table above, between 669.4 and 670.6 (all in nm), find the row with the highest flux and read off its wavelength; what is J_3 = 669.5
